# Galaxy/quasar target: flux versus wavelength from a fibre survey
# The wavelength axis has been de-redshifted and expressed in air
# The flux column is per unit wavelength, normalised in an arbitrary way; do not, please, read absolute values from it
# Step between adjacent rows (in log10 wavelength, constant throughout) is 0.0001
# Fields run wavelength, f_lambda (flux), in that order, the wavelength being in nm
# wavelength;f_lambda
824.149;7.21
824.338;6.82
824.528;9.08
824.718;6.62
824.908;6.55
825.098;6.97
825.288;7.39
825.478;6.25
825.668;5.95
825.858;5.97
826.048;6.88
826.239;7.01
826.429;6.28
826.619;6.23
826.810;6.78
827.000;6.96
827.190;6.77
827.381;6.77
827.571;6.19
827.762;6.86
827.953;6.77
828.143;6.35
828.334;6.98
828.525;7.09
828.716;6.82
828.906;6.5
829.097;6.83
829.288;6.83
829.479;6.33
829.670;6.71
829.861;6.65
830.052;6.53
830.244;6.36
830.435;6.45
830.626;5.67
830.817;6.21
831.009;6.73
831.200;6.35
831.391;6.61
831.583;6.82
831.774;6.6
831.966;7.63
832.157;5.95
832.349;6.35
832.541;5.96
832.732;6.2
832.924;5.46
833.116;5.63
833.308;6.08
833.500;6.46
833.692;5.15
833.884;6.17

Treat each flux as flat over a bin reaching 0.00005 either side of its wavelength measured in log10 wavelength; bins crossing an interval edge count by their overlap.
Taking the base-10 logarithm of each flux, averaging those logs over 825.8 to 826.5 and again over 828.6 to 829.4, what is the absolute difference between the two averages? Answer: 0.01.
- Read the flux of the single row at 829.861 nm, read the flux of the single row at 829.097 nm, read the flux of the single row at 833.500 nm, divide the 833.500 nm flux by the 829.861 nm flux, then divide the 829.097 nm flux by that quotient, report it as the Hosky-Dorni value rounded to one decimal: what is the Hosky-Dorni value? 7.0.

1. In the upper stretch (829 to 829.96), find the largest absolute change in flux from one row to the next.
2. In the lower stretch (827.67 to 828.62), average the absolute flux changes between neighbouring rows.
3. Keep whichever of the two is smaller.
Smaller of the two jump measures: 0.31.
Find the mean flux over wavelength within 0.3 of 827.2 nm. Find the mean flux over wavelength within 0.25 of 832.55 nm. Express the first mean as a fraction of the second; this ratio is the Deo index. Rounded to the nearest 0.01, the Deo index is 1.11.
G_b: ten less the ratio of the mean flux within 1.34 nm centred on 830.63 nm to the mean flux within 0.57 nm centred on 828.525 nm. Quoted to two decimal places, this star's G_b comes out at 9.09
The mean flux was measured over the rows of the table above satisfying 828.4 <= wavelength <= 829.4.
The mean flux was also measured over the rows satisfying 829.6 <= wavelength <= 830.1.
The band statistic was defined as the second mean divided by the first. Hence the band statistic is 0.97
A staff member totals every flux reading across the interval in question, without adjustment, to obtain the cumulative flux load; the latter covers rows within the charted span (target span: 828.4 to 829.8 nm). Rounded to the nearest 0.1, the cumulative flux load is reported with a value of 47.1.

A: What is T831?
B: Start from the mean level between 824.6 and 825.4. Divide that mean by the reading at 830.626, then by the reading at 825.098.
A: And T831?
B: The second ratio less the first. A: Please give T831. -0.23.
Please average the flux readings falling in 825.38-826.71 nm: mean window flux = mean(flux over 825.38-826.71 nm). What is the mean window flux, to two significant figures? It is 6.4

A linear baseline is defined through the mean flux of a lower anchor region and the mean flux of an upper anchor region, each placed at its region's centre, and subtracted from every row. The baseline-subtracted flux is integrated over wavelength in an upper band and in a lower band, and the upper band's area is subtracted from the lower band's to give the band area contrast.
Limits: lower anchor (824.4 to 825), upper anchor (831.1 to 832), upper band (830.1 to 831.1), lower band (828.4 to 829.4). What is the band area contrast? 0.36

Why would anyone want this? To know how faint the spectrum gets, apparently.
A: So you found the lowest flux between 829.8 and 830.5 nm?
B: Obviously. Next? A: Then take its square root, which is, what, 2.522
